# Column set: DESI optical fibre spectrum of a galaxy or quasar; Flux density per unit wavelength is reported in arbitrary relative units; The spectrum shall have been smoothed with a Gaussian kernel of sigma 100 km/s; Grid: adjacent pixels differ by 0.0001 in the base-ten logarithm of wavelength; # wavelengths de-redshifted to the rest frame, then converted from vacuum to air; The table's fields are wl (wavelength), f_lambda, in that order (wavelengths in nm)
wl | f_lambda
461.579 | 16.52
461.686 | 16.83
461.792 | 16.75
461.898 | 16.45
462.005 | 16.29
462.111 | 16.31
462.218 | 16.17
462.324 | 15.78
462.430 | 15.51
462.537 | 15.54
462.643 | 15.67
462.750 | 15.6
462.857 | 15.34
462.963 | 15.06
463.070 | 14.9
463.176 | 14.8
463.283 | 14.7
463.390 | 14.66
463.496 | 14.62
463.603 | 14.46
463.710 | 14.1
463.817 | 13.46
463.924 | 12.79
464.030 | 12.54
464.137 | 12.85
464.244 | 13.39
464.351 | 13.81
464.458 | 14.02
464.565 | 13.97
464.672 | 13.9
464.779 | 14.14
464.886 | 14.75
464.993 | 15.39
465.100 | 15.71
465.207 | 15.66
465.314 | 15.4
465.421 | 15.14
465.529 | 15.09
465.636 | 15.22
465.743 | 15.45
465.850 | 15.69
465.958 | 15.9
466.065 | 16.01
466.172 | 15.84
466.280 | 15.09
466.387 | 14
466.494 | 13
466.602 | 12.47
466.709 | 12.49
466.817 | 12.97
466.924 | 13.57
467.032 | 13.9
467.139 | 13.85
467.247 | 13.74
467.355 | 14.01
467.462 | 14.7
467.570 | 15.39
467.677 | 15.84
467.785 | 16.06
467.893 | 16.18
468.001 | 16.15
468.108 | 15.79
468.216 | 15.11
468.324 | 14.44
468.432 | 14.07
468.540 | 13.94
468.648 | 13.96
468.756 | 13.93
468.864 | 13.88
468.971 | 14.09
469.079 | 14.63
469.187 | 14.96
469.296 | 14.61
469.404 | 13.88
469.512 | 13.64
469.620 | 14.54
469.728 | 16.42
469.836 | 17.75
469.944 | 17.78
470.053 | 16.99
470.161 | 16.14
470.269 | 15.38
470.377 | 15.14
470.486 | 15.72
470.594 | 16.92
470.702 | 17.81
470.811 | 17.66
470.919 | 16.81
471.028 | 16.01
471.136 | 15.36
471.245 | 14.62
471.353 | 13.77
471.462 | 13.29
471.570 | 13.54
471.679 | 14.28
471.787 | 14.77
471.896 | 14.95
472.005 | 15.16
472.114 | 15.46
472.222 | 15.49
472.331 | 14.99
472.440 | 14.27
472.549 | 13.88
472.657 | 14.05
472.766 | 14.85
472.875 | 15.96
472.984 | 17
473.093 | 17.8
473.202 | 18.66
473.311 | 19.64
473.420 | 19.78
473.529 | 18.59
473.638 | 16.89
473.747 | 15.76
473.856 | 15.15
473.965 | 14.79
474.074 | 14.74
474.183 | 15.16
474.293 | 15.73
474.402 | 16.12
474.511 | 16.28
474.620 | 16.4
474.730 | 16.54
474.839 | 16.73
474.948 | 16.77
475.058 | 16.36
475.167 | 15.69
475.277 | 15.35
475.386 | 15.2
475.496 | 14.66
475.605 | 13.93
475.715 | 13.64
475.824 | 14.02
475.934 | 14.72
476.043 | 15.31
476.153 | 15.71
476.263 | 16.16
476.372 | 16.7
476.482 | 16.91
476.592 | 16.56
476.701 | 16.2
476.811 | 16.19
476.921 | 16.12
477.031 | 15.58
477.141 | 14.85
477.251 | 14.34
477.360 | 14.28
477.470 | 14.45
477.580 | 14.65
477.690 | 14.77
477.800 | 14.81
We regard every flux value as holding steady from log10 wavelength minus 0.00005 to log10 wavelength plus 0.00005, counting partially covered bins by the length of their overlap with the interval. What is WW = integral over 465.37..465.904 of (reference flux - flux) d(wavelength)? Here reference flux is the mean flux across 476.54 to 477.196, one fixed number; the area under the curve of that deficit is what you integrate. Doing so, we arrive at 0.3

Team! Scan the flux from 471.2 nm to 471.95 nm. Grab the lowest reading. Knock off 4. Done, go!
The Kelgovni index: 9.3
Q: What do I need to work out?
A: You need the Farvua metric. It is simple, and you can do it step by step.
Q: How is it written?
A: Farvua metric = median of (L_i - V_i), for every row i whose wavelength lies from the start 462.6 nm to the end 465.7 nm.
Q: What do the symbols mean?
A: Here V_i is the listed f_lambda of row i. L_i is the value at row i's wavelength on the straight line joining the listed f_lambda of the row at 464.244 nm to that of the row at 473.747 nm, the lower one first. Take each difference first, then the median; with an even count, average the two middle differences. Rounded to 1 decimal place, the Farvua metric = -1.4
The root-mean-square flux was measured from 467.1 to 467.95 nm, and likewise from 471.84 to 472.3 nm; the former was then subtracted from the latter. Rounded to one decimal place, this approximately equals 0.3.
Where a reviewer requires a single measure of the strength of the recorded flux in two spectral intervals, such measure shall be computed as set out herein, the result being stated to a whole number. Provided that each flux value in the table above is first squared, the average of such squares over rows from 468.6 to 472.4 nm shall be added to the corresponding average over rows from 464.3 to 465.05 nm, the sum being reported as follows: 439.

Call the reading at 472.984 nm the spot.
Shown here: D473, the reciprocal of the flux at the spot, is 0.059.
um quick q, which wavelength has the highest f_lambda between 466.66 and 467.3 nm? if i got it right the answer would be 467.032 nm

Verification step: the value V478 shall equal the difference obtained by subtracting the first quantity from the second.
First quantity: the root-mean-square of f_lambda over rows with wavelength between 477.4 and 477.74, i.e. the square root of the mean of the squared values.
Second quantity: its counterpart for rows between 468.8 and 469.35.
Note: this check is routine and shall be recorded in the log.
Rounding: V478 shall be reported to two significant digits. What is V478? -0.18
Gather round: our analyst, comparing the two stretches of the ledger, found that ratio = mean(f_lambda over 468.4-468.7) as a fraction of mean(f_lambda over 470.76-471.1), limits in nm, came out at 0.83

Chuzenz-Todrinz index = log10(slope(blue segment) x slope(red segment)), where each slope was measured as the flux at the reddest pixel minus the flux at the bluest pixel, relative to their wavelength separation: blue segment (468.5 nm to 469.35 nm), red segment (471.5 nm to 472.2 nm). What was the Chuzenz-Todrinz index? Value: 0.5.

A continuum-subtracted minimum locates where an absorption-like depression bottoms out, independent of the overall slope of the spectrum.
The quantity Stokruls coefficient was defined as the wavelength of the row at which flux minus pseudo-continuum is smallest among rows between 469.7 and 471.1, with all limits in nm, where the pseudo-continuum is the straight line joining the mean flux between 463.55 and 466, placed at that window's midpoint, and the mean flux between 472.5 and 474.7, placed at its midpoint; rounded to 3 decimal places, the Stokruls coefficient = 470.377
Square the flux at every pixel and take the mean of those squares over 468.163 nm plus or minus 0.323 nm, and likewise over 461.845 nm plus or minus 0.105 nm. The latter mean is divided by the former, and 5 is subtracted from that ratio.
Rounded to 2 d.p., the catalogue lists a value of -3.82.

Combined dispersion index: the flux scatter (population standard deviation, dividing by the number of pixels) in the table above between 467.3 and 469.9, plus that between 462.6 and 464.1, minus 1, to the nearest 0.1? 1.0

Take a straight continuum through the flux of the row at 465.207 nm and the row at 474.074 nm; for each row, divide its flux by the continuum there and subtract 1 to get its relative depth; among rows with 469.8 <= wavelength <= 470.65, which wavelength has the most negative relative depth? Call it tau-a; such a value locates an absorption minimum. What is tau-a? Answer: 470.377 nm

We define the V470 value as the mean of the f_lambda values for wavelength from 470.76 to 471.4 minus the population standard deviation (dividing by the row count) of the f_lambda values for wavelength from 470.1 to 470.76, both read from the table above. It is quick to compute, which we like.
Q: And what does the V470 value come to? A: 14.8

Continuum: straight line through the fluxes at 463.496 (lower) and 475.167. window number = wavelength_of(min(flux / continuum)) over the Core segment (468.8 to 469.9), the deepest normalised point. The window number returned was 469.512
